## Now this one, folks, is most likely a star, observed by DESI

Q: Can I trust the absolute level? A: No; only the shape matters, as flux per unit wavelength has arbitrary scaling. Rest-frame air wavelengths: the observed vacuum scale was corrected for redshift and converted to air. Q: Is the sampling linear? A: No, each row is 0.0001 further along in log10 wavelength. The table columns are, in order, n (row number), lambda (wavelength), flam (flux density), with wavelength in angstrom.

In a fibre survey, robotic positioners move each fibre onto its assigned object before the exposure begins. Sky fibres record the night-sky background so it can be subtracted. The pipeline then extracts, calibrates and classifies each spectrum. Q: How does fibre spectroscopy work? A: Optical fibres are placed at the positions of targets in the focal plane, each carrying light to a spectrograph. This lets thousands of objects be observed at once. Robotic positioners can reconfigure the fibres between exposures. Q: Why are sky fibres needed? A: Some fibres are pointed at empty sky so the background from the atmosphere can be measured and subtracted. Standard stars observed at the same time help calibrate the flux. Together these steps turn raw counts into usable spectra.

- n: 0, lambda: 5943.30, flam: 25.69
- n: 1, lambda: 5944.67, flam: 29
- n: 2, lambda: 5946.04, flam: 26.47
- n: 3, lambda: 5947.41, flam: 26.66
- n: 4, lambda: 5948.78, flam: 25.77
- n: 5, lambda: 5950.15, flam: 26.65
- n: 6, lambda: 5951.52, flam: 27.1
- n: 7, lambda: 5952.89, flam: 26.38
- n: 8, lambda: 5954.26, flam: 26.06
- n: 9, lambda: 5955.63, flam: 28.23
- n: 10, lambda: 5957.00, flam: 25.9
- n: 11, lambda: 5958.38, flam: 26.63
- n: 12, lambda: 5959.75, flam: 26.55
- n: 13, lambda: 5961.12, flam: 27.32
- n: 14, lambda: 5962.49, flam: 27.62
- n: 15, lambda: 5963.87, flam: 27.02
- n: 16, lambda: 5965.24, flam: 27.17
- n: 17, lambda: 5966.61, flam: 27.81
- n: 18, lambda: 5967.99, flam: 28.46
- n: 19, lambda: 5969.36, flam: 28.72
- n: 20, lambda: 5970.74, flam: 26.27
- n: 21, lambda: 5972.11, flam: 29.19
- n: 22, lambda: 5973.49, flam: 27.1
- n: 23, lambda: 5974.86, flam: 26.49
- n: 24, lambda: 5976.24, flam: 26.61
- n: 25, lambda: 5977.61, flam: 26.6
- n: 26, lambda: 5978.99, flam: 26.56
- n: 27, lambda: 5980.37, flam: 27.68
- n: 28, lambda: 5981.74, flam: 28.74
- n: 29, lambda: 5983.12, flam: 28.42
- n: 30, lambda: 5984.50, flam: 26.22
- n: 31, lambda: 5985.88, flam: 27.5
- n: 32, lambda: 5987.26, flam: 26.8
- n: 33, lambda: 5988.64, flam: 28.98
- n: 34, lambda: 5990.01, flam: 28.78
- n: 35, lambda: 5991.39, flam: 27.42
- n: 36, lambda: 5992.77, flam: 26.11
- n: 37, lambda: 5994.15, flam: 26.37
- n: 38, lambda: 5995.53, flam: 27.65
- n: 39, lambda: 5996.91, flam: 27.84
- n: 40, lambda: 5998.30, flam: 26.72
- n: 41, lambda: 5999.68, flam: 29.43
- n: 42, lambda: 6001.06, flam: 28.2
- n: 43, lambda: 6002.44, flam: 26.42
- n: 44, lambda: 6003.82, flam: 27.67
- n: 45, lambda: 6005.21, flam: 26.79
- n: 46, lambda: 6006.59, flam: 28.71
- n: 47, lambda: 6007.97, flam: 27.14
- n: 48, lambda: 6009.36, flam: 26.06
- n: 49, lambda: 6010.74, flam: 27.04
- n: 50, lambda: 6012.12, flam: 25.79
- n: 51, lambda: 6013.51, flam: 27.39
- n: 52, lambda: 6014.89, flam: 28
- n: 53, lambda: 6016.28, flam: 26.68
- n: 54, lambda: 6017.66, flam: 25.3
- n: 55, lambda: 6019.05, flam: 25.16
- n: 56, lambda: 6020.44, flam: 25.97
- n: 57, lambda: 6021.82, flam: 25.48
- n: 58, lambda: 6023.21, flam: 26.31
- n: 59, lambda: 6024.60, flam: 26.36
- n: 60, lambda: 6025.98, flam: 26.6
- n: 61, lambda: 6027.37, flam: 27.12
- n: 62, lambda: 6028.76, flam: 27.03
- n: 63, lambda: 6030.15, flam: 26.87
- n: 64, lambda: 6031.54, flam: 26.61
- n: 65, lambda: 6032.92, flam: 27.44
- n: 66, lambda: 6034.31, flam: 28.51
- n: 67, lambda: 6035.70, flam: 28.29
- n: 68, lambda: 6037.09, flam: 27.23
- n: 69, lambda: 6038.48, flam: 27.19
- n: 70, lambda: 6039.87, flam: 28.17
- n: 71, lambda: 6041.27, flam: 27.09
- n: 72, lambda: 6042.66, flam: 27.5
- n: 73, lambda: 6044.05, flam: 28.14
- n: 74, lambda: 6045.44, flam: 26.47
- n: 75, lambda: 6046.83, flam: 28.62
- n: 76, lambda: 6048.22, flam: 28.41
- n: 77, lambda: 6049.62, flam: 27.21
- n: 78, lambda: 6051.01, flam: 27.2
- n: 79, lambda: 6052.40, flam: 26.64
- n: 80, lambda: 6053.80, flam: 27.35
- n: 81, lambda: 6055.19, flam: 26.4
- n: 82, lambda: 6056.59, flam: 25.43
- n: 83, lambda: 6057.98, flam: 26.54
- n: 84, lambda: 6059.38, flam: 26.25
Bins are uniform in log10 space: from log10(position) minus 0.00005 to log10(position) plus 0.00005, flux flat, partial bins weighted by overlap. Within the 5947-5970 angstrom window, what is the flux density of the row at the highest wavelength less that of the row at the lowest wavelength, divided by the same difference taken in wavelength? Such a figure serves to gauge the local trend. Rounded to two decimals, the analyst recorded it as 0.09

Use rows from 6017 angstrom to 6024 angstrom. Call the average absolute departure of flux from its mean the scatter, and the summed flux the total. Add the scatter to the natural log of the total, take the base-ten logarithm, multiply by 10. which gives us 7.20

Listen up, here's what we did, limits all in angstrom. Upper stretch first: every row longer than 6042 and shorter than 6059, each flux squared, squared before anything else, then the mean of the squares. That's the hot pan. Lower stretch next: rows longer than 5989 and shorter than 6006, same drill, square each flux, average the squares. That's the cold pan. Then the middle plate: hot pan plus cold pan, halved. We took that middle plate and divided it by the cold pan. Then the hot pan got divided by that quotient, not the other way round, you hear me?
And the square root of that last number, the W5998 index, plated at 27.3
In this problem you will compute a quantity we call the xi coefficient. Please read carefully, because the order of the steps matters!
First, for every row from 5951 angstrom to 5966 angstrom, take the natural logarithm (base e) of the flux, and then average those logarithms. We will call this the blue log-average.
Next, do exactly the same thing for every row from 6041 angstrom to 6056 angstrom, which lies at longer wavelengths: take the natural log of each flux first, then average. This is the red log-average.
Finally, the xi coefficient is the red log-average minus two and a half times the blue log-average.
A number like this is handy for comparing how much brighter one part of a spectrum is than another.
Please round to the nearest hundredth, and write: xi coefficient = -4.92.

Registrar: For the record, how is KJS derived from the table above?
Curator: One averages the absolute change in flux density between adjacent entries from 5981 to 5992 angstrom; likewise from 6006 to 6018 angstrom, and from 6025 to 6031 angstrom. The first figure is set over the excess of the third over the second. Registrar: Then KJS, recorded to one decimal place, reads -1.2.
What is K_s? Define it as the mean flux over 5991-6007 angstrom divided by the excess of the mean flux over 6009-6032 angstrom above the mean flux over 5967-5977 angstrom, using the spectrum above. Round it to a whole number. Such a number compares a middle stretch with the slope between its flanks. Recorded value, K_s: -25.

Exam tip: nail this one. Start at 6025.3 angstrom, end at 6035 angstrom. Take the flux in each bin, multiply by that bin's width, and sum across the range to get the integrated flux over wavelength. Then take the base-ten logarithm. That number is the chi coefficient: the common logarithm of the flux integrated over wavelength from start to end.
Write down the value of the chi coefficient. 2.42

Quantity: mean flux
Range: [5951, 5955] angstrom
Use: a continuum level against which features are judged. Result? 26.5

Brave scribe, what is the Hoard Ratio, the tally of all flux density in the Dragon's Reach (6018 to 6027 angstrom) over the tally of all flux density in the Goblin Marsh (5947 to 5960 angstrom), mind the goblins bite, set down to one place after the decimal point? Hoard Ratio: 0.6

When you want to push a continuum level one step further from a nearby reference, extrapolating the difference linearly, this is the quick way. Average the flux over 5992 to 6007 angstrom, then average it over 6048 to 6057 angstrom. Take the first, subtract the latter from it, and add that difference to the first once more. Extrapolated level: 27.9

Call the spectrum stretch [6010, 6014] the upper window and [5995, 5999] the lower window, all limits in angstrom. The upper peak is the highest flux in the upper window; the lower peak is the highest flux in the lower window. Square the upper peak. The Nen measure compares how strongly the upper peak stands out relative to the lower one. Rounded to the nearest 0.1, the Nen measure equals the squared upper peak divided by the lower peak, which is 26.9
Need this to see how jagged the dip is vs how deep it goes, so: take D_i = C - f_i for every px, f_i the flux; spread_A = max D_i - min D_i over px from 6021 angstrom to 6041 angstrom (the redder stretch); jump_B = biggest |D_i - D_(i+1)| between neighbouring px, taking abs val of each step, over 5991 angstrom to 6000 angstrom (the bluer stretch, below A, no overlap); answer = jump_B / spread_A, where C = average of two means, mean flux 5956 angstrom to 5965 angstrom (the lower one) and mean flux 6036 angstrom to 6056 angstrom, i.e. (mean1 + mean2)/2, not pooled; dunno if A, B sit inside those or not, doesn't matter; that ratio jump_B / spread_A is 0.89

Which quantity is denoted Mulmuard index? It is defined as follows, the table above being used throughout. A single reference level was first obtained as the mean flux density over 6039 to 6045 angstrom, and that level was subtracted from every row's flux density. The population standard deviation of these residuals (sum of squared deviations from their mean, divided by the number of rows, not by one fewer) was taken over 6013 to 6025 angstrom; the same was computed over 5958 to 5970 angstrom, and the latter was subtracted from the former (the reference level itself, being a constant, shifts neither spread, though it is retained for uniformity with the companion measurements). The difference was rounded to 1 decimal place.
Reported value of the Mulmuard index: 0.2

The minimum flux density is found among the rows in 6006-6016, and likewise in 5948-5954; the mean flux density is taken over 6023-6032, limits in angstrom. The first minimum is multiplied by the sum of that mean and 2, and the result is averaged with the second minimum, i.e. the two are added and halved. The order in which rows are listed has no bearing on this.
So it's 383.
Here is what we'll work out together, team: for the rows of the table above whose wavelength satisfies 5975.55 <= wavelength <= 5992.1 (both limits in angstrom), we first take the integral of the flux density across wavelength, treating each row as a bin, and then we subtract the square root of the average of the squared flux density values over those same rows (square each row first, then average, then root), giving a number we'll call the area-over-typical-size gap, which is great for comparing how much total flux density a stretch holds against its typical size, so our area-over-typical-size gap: 428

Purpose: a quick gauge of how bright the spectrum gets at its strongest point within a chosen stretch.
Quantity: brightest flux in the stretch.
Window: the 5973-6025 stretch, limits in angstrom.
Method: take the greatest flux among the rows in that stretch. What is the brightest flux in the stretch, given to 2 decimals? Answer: 29.43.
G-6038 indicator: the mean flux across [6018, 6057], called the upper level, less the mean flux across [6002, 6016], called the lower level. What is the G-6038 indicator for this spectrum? -0.07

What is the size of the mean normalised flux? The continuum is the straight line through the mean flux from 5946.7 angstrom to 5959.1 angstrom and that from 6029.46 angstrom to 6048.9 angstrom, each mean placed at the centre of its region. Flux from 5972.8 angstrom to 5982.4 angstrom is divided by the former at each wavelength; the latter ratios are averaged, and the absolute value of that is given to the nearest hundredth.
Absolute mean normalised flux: 1.01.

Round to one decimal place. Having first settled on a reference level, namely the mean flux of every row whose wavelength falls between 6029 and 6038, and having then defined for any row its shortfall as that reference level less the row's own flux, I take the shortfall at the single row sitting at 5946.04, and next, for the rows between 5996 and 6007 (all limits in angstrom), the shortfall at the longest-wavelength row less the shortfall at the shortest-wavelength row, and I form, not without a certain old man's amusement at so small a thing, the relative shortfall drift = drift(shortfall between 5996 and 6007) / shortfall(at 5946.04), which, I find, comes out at -0.9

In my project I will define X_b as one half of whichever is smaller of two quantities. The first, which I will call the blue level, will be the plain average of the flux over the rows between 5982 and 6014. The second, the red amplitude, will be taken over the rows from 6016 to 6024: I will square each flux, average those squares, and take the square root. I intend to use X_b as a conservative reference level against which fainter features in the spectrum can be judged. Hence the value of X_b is 12.91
